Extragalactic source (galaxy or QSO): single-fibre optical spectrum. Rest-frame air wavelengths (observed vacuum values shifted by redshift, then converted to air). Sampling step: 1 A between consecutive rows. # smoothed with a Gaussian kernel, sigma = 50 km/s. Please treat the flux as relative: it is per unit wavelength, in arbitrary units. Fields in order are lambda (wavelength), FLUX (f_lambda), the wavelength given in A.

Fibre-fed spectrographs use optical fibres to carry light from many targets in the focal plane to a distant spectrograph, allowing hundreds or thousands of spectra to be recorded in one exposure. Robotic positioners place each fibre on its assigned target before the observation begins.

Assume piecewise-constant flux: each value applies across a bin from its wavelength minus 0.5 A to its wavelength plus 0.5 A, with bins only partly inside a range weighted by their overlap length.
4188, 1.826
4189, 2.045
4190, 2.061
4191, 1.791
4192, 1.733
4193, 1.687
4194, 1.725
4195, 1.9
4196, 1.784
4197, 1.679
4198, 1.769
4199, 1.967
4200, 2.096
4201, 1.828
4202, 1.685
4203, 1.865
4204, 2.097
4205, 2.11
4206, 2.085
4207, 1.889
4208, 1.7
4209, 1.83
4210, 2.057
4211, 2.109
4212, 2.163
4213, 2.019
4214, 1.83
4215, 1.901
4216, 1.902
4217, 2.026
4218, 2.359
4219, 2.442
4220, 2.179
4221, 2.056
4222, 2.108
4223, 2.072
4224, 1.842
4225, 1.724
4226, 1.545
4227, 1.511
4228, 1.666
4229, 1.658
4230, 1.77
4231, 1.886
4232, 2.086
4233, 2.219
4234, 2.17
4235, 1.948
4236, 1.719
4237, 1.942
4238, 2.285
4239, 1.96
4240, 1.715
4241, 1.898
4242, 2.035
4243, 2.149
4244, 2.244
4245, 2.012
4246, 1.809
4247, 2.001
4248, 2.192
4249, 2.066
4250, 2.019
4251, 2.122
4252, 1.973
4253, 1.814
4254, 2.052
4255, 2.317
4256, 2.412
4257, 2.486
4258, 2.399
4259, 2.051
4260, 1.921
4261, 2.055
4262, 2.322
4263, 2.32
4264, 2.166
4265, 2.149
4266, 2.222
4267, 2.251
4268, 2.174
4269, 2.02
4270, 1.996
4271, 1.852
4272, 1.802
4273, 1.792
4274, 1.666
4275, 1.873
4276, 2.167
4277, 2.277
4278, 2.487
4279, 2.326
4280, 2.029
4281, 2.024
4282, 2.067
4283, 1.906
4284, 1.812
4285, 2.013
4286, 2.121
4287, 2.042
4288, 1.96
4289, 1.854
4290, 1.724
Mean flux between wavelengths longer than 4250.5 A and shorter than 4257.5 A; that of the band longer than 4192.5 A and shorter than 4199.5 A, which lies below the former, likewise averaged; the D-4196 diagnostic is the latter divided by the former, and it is 0.82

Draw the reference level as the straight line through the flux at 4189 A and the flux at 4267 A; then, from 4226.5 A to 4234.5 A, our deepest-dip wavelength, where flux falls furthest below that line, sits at 4227 A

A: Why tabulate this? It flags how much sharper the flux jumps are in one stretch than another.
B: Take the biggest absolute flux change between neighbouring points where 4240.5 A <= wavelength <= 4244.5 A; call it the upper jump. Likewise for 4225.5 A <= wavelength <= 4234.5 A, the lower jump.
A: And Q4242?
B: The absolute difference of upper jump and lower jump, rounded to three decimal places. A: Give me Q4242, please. 0.063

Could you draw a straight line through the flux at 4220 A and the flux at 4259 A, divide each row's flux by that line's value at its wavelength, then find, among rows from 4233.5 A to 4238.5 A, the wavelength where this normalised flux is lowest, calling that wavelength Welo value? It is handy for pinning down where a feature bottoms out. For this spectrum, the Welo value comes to 4236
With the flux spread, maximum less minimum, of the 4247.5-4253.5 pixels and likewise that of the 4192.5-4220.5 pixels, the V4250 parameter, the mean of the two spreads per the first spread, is 1.51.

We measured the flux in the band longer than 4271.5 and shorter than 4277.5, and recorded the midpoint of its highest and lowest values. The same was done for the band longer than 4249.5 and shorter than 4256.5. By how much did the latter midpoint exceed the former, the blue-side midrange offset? 0.14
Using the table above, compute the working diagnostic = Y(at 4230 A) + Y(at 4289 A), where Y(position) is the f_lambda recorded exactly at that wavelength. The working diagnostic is 3.62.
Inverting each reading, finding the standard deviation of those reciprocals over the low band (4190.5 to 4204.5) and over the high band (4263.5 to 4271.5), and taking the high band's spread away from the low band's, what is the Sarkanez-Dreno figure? 0.008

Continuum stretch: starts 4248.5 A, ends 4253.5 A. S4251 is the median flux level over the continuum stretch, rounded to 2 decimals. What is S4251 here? 2.02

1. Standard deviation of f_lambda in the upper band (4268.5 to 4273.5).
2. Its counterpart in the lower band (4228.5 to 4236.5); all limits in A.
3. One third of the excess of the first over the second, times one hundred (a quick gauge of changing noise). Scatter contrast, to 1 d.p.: -3.4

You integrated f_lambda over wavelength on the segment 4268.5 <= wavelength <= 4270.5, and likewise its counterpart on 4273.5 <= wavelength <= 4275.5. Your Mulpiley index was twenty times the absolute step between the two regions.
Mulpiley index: 10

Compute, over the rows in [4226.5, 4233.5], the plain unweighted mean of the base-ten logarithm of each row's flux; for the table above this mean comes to 0.26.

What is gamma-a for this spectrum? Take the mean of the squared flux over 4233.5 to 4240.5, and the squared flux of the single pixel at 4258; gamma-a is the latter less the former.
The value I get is 1.9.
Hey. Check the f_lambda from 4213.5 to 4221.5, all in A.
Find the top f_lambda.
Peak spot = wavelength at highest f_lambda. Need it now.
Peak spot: 4219 A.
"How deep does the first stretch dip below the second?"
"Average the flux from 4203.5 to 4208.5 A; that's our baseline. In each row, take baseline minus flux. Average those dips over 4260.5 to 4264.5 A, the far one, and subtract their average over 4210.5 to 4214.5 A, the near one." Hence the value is -0.19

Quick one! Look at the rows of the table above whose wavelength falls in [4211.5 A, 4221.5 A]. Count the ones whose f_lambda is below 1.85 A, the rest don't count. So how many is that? 1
